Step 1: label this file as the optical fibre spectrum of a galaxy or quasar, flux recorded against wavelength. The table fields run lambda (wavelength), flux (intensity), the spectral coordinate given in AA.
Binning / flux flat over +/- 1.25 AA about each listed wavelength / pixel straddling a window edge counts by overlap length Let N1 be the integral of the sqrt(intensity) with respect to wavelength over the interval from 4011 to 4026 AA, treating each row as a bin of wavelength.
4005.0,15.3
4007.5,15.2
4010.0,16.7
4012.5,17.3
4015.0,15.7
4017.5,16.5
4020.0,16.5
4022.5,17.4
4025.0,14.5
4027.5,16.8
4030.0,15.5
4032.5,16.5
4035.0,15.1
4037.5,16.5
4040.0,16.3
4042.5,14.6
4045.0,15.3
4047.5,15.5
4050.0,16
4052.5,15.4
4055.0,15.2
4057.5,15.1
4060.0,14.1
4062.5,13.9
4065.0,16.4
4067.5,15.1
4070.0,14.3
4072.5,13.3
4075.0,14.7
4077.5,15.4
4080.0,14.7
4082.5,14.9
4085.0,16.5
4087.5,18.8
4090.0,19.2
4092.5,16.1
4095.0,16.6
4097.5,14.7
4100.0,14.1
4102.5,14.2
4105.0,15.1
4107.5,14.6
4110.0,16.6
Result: 61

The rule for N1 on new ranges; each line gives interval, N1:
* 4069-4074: 19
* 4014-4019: 20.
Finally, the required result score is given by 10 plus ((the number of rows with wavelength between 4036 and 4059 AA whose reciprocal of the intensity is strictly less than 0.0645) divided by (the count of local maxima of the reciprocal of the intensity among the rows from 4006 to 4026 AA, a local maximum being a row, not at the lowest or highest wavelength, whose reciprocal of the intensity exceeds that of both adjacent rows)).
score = 13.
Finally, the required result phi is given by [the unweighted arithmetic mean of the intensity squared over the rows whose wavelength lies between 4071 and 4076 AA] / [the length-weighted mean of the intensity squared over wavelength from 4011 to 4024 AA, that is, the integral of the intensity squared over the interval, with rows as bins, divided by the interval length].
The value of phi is 0.71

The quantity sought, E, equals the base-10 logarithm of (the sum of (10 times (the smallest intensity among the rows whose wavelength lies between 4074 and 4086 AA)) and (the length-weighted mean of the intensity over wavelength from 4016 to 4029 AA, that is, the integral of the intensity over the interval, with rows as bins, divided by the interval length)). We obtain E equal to 2.21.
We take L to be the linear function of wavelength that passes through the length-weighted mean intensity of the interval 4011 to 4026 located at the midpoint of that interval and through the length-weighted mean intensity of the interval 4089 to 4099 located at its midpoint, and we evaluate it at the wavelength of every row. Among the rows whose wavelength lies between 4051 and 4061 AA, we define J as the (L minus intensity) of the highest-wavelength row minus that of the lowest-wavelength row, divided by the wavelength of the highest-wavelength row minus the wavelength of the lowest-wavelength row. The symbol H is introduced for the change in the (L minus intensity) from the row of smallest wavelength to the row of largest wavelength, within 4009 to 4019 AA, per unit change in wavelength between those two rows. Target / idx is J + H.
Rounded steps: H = 0.03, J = 0.18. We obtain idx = 0.20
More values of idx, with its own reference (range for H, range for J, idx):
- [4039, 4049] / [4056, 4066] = -0.06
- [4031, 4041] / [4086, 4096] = 0.32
